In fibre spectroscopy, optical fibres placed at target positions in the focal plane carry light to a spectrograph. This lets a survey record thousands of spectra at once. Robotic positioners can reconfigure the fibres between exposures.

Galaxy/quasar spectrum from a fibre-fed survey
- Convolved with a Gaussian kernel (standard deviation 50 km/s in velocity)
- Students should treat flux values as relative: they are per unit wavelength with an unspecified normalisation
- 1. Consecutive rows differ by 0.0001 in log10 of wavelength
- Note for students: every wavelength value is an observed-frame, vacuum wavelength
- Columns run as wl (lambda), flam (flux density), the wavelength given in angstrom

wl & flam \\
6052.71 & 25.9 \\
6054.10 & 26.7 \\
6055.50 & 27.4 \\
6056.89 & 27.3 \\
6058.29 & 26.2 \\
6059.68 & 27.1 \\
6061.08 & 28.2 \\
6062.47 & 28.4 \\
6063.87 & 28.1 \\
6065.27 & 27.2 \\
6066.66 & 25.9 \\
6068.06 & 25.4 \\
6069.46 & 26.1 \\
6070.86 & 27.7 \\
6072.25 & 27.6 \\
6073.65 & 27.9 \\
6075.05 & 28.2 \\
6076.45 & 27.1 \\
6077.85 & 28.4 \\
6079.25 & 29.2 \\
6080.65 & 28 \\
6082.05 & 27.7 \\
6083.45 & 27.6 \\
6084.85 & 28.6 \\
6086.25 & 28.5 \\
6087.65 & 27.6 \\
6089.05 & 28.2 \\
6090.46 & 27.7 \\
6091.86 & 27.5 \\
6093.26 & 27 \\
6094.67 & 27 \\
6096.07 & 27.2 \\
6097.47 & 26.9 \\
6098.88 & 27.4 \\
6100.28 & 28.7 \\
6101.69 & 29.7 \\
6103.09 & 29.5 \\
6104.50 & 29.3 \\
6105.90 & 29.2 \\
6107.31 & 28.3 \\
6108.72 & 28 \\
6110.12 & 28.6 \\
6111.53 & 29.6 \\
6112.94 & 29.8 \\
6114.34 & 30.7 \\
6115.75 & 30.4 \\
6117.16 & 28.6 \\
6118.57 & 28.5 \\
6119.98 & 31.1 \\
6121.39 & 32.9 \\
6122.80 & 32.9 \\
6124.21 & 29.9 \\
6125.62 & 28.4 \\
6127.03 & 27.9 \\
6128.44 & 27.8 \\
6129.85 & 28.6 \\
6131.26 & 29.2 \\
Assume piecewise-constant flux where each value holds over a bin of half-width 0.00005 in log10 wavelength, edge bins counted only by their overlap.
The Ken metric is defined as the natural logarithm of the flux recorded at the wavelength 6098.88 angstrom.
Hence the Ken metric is 3.31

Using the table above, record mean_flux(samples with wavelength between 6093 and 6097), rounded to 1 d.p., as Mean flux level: 27.1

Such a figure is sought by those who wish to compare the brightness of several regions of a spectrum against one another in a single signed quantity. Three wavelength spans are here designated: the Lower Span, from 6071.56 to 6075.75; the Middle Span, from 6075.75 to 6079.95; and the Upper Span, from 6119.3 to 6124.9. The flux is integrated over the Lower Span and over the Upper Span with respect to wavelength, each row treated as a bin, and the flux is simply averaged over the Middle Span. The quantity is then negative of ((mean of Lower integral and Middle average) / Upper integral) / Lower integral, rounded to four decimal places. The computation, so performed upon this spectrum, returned -0.0035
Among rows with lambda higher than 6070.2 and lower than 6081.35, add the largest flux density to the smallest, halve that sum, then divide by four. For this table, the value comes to 7.04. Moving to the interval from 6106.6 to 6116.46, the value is 7.34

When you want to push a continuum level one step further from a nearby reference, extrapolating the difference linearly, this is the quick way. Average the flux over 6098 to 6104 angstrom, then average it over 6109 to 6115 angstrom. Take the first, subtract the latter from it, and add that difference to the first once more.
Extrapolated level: 28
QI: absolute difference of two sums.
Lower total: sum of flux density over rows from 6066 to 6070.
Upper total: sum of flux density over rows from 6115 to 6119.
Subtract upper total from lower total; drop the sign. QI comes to 10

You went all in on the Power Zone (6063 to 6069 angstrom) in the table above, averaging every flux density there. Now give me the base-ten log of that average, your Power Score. 1.426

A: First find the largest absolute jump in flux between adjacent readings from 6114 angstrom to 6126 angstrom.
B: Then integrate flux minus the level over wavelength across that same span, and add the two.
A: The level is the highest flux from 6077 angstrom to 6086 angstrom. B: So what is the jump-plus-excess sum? 18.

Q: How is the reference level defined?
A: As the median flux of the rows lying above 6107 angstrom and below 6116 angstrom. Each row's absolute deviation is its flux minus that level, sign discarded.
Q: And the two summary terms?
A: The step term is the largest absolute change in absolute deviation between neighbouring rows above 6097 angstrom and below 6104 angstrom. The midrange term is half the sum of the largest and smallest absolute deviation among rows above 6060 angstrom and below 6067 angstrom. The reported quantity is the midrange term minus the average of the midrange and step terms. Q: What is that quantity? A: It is 0.6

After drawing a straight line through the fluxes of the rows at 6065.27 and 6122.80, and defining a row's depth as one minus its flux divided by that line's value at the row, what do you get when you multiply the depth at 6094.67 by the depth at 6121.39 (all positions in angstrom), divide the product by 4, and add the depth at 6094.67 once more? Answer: 0.10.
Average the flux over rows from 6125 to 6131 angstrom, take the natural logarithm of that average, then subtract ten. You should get -6.66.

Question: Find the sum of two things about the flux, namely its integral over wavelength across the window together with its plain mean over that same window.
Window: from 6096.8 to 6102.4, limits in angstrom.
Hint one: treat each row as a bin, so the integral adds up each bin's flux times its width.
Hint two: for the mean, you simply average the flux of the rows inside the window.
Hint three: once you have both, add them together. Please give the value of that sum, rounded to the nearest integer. 186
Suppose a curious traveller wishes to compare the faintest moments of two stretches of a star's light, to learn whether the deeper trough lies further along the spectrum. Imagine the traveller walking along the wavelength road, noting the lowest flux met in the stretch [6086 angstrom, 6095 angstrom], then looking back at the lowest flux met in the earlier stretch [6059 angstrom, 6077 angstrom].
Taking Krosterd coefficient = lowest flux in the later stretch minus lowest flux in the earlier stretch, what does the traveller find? 1.6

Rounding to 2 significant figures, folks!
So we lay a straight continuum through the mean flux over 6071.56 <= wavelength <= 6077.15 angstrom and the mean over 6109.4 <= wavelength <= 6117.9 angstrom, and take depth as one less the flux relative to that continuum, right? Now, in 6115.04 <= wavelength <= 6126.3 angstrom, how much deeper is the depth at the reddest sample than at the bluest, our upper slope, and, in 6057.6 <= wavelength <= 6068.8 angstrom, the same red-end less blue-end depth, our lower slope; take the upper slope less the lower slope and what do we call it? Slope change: 0.036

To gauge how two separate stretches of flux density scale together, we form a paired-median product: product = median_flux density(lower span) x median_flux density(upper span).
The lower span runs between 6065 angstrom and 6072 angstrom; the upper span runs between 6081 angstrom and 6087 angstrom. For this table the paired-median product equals 733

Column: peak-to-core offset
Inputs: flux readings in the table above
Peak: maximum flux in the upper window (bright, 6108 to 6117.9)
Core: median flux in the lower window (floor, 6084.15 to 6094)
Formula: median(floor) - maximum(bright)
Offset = -3.0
